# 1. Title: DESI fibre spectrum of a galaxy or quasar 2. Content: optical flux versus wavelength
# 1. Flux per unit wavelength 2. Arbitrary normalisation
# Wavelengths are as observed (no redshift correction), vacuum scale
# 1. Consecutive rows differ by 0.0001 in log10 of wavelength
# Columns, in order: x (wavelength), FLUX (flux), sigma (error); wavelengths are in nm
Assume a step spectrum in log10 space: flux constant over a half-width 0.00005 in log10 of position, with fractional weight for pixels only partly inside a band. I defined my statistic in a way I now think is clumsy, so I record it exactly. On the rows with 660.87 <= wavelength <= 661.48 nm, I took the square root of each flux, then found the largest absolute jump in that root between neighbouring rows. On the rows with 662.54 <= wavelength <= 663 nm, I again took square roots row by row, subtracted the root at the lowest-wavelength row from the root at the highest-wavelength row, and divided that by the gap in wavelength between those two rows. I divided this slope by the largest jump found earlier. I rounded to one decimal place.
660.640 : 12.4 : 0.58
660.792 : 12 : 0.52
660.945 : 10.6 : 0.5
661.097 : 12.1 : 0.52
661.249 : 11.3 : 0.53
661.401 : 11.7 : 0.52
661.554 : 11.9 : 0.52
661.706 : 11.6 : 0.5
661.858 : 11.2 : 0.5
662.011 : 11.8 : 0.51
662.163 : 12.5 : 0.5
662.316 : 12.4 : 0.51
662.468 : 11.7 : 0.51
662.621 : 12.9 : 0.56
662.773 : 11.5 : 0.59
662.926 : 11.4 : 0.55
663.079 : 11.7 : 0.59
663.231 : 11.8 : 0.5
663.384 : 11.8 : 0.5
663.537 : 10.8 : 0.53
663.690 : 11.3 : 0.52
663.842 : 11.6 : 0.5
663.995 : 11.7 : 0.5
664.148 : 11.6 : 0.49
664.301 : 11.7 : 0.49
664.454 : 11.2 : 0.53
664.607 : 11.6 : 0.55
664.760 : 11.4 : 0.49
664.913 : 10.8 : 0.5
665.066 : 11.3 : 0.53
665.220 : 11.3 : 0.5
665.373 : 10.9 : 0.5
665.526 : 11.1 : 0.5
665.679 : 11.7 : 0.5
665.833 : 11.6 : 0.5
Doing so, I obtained -3.2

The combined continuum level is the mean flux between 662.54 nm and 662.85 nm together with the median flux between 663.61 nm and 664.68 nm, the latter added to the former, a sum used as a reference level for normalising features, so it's 23.8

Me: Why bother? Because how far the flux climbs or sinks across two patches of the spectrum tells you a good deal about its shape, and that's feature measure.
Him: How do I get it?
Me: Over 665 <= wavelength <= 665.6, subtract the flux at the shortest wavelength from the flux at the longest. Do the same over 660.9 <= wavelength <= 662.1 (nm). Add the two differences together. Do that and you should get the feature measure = 1.0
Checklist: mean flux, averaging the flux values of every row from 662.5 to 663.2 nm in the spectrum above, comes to 11.9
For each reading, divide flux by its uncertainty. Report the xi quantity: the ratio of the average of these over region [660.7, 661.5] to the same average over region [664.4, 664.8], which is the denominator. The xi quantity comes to 1.02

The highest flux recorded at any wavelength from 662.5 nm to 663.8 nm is 12.9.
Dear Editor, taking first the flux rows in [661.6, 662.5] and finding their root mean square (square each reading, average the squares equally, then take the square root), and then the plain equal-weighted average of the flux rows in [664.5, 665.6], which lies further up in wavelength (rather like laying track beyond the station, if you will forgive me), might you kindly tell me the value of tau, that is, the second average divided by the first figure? 0.943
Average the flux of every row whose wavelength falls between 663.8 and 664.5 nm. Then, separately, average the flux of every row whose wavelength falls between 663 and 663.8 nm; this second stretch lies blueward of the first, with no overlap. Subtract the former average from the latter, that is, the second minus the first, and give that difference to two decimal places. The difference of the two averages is -0.08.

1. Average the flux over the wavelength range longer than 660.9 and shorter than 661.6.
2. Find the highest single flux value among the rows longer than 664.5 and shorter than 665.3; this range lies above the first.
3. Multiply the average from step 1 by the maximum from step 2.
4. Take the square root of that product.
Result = 11.6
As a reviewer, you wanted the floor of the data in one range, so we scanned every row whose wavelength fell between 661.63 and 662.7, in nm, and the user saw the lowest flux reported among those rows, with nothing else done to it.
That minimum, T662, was 11.2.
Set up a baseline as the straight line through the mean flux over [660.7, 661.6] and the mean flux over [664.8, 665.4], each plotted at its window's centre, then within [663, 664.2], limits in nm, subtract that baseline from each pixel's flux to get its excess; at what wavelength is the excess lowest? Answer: 663.537 nm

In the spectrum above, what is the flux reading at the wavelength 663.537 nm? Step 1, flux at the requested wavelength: 10.8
